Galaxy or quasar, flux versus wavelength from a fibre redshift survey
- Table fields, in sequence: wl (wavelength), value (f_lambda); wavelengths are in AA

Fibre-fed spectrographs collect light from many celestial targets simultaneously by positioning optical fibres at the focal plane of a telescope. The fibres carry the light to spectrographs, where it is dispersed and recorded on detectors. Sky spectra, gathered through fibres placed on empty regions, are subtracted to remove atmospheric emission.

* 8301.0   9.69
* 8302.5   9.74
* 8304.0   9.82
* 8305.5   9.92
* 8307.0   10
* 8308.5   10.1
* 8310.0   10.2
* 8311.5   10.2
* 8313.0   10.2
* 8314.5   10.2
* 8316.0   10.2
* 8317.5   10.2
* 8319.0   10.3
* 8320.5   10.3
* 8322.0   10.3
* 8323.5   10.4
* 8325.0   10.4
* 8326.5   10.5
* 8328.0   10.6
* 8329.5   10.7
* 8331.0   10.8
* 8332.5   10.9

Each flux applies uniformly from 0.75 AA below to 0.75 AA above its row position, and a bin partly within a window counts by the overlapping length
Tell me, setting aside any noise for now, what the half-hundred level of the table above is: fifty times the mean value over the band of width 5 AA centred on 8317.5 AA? 512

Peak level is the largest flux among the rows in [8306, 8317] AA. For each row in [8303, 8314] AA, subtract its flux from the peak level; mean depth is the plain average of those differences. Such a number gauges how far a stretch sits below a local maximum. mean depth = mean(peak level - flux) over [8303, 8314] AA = 0.14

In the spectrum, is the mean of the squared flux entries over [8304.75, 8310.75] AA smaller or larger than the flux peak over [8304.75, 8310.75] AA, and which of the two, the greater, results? 101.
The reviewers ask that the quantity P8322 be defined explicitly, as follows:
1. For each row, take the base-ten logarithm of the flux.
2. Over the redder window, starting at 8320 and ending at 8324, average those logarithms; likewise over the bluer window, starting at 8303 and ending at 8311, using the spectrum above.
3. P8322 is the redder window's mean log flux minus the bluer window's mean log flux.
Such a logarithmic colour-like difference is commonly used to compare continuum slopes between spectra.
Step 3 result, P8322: 0.014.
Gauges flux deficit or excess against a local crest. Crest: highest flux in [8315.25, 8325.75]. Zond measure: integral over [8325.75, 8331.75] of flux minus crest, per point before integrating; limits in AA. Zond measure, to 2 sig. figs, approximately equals 1.5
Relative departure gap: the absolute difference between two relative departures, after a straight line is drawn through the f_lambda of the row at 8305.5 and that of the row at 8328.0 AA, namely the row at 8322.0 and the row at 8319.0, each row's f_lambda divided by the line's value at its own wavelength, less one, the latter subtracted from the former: 0.009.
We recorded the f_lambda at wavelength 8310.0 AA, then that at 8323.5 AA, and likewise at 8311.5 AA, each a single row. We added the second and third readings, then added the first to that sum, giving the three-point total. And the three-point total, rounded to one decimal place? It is 30.8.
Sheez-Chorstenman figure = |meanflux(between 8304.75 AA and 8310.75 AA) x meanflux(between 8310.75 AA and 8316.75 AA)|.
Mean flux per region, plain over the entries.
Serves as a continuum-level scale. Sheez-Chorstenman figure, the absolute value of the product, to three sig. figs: 103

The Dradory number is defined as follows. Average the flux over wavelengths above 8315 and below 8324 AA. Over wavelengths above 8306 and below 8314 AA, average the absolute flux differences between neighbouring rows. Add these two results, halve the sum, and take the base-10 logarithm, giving 0.713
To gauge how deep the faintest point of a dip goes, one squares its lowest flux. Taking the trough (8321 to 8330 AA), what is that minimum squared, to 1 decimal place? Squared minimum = 106.1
